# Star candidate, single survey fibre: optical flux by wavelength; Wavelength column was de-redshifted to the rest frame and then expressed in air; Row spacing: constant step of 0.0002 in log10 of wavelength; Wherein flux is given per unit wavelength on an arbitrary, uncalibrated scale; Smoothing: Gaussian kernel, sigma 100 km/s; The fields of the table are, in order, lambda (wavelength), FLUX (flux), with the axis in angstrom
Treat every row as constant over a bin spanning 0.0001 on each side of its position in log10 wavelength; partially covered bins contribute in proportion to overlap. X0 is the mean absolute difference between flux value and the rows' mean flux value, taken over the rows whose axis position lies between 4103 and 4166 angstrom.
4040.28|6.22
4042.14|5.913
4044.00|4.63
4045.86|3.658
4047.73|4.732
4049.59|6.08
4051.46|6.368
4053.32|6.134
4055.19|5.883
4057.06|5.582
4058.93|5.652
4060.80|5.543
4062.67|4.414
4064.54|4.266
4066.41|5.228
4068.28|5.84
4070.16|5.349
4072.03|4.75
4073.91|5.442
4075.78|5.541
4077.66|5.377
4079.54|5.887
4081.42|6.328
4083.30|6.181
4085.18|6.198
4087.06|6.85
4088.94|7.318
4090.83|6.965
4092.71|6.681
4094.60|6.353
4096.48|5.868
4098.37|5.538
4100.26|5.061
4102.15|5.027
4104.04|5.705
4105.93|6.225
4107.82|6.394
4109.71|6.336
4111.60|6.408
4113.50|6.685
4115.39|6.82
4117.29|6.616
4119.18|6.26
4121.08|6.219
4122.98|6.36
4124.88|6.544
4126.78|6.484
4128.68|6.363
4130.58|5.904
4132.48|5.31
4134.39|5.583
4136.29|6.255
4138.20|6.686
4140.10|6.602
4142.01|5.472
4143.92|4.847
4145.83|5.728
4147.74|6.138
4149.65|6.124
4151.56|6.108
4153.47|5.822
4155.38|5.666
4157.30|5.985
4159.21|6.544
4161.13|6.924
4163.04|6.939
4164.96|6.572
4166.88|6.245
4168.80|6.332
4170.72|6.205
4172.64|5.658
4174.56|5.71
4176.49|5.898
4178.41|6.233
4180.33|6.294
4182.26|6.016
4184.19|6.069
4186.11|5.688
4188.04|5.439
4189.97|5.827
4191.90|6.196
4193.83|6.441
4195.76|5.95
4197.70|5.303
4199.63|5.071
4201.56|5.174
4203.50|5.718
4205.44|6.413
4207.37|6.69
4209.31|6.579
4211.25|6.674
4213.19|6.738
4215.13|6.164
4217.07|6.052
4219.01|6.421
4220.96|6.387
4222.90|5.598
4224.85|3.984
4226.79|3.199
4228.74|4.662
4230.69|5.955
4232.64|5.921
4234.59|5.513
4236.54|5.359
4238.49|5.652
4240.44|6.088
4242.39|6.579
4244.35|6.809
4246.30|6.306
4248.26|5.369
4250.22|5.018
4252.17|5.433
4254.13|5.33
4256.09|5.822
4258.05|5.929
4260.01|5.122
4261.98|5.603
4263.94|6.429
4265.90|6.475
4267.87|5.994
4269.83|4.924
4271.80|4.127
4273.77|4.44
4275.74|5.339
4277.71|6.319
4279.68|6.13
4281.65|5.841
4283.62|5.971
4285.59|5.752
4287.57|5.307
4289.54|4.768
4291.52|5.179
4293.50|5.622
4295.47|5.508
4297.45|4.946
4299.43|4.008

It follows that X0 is 0.38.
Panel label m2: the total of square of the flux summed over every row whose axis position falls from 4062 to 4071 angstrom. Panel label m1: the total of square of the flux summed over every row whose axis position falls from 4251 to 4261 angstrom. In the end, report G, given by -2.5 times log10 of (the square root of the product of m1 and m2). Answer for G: -5.36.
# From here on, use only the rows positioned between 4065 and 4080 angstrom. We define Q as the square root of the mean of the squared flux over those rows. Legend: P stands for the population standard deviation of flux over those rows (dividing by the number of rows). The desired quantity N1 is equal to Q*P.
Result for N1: 1.8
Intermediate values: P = 0.34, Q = 5.4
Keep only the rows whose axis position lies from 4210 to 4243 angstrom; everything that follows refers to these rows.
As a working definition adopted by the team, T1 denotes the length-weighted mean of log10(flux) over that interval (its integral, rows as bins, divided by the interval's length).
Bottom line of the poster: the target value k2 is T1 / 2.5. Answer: 0.300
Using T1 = 0.749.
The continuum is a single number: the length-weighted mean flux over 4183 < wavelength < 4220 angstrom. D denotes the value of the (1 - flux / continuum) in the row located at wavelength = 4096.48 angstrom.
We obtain 0.03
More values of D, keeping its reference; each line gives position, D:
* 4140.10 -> -0.09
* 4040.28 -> -0.03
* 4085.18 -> -0.03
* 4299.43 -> 0.34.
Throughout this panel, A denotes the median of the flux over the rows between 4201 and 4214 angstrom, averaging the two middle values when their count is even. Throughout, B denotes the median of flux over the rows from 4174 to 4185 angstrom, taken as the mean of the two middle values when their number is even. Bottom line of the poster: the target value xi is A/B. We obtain 1.09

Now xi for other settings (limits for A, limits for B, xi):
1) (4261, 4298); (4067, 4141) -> 0.90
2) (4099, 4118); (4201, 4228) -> 1.01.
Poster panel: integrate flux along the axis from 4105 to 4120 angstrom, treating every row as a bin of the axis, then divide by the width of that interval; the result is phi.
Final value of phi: 6.47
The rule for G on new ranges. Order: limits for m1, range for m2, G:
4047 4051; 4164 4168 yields -4.61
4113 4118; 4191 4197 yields -5.24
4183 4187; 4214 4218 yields -4.64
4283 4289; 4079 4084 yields -5.05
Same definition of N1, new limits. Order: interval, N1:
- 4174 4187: 1.3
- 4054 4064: 2.8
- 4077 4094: 3.6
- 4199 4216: 3.8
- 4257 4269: 2.8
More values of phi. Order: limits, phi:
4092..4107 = 5.80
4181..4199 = 5.87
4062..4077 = 5.12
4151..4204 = 6.00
